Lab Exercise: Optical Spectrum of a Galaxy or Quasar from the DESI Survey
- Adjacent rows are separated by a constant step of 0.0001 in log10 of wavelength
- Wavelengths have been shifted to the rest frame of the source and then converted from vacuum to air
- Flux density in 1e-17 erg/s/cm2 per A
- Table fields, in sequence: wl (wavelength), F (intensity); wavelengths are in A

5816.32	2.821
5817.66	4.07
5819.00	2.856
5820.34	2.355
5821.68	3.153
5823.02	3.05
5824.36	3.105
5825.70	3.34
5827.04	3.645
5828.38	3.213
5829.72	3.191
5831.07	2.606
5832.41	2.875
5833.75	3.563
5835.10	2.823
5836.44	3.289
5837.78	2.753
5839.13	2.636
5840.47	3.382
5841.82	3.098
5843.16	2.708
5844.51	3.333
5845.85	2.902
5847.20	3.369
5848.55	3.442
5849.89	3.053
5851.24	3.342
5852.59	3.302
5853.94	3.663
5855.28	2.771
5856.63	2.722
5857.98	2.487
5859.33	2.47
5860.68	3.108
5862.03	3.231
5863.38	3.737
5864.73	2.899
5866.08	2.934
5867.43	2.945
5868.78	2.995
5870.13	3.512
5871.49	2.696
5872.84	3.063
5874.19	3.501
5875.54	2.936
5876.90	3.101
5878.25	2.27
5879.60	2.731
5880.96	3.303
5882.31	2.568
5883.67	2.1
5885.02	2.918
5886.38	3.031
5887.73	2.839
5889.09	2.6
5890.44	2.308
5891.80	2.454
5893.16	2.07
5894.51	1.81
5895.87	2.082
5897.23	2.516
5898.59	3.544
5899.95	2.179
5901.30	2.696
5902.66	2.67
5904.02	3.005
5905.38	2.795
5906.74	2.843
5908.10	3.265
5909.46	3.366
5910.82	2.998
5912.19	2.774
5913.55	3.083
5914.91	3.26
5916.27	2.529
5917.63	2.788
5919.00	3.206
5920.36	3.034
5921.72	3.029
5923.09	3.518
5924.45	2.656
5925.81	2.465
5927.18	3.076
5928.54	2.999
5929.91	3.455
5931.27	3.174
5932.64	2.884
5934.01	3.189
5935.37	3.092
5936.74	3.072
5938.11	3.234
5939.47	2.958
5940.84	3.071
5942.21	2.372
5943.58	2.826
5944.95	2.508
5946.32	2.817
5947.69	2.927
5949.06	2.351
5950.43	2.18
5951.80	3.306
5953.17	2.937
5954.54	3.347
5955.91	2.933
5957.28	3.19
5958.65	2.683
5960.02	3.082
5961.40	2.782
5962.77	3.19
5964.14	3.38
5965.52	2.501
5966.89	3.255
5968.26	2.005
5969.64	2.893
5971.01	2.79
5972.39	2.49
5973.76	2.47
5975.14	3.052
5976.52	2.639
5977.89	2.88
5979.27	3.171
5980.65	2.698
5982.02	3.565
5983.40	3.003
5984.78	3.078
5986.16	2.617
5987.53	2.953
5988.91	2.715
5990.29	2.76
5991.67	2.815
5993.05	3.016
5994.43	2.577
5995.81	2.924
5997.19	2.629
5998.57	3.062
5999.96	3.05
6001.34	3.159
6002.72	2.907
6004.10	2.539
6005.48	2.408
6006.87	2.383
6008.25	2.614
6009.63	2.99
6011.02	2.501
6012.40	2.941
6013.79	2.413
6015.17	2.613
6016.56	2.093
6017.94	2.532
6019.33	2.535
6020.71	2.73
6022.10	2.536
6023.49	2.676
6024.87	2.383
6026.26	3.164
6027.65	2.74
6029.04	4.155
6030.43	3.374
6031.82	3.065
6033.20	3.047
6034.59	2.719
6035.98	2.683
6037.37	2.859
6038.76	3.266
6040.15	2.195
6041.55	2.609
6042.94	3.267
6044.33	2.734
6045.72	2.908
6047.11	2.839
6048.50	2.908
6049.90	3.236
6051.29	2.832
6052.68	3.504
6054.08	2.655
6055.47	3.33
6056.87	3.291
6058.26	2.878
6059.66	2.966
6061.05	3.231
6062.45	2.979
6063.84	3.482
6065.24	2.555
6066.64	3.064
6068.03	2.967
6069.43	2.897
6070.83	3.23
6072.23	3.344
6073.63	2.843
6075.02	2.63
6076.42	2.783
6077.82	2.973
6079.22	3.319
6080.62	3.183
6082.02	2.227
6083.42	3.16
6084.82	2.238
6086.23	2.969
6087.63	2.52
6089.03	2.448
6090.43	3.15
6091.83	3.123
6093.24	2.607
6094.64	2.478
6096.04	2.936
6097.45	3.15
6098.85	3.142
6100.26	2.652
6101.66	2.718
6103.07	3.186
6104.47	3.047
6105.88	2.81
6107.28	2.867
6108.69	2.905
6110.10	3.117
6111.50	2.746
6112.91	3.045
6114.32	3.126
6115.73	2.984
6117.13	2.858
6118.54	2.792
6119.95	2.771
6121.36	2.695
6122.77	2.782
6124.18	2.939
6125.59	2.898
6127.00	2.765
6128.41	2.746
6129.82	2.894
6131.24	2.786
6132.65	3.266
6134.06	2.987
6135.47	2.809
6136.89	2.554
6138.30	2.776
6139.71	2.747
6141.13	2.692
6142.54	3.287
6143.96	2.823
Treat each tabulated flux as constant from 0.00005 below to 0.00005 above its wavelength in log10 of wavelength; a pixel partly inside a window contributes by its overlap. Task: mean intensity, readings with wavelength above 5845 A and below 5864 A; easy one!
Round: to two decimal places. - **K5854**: 3.11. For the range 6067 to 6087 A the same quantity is 2.91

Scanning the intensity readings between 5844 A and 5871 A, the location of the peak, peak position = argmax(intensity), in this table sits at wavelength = 5863.38 A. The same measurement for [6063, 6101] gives 6063.84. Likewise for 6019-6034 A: 6029.04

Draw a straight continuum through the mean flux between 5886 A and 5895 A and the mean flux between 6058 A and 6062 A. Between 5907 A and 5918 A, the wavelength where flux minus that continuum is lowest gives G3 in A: 5916.27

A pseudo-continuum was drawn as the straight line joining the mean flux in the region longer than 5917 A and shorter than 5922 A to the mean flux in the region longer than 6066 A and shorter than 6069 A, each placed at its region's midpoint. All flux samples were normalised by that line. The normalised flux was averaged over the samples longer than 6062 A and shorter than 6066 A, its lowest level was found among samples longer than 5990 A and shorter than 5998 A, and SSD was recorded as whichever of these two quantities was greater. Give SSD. 1.00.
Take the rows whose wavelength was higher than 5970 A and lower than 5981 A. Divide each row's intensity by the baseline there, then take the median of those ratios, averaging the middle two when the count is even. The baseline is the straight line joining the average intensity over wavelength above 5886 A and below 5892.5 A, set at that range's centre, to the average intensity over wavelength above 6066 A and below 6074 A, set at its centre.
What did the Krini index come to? 0.97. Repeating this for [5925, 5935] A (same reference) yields 1.13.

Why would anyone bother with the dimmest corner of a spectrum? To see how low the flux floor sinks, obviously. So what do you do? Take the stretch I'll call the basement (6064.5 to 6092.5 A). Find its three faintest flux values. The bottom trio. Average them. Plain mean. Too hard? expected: 2.30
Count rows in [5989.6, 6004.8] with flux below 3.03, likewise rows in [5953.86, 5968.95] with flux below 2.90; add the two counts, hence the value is 12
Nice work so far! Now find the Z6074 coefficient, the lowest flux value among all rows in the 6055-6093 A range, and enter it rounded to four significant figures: 2.227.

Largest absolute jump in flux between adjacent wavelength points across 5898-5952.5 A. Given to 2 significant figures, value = 1.4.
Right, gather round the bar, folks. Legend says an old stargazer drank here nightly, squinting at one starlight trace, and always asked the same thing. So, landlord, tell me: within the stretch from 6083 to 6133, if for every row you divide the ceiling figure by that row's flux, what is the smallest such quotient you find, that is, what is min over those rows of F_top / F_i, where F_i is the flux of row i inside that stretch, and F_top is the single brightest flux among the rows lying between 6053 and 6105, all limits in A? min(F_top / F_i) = 1.07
